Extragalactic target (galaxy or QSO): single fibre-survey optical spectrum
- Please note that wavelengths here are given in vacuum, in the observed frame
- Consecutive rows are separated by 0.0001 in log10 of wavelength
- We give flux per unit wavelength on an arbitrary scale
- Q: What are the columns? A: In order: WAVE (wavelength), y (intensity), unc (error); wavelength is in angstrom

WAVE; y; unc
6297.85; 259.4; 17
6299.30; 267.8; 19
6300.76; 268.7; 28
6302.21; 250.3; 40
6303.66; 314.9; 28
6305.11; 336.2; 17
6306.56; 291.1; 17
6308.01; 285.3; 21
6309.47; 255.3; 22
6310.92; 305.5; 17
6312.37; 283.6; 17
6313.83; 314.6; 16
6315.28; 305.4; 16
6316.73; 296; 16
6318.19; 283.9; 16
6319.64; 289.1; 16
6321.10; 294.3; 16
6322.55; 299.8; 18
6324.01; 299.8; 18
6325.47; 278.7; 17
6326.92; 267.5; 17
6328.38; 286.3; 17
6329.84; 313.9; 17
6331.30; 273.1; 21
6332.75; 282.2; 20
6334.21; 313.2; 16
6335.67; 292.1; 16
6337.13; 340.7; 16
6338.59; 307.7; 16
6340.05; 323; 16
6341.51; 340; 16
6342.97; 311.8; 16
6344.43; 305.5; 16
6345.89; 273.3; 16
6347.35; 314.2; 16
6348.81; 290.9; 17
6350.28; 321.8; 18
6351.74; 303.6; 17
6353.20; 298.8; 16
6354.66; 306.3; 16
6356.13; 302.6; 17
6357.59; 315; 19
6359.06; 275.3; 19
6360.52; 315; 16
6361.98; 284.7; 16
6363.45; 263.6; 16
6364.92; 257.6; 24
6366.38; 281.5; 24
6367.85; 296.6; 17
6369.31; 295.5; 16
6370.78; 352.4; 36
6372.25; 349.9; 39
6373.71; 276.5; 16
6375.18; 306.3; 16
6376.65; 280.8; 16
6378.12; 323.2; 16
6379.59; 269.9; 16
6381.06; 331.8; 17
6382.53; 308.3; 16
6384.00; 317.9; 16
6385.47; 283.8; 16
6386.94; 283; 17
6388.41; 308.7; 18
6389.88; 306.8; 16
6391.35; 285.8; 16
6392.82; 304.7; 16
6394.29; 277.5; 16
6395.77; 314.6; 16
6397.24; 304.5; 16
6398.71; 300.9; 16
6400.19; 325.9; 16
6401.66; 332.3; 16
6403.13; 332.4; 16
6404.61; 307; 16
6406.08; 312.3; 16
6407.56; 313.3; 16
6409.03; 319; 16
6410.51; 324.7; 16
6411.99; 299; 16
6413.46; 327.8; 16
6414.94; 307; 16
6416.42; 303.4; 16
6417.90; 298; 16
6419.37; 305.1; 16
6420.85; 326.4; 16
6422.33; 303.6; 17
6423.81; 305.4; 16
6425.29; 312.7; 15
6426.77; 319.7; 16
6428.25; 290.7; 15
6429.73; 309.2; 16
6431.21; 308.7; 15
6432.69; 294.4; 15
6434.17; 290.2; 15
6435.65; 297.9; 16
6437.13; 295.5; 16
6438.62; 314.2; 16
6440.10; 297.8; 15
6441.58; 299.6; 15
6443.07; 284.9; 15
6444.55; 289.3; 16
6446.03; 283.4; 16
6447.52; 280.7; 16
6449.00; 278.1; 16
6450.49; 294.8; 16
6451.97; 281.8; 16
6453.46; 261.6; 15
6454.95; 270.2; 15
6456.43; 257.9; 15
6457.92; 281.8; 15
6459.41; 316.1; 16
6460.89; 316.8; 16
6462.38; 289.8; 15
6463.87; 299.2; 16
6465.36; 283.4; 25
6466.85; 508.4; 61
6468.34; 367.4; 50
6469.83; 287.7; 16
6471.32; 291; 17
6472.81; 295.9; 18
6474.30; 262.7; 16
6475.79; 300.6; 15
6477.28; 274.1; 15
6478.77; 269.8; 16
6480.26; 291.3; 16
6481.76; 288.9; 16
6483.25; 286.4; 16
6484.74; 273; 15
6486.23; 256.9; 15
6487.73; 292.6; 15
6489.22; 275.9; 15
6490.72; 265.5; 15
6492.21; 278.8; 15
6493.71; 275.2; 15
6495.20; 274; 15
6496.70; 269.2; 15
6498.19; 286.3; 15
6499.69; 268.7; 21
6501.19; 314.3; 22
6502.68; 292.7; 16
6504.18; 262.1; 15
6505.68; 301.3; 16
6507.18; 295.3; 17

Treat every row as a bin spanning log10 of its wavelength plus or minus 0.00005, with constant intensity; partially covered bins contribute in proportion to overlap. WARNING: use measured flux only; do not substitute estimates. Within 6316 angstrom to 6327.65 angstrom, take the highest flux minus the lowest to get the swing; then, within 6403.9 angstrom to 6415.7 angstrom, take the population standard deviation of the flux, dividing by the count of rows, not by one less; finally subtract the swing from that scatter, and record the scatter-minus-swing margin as -23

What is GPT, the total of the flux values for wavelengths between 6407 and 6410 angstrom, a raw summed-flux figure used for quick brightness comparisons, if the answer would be 632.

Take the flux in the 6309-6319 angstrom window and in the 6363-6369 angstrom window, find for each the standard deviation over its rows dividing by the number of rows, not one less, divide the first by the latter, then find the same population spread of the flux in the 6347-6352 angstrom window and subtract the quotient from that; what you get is 10.4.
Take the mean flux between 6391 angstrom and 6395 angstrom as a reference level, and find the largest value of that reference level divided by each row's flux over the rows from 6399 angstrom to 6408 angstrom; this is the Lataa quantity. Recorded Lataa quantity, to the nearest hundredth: 0.94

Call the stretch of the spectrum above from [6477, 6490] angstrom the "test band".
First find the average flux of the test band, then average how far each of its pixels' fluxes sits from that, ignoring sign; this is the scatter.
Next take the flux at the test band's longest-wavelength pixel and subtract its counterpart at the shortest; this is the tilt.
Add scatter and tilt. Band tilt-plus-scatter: 12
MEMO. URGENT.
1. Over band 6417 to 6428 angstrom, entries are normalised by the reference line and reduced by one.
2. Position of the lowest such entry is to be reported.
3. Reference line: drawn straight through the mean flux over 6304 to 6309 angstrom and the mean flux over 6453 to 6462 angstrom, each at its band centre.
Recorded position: 6417.90 angstrom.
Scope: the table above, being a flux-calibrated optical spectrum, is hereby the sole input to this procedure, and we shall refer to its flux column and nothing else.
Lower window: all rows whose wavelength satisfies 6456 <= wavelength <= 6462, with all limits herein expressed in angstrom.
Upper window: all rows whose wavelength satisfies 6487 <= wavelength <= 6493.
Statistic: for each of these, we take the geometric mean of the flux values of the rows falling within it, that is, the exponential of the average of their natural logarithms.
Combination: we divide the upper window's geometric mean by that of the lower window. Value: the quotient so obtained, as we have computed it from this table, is 0.95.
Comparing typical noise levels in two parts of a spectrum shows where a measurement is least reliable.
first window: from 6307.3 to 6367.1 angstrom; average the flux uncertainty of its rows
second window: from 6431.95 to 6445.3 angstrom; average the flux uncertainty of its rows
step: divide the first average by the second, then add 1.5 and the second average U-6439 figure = 18.1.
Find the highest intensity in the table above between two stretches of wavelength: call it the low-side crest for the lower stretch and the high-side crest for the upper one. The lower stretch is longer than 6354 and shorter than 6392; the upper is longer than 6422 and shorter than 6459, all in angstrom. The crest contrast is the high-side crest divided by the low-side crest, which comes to 0.91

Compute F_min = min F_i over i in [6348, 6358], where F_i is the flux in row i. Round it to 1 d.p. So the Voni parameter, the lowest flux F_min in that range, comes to 290.9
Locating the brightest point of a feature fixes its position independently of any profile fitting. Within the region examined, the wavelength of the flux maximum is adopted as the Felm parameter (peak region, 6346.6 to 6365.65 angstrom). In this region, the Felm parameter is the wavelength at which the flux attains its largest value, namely 6350.28 angstrom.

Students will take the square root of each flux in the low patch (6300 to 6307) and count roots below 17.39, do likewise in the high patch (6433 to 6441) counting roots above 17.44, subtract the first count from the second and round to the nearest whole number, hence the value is -2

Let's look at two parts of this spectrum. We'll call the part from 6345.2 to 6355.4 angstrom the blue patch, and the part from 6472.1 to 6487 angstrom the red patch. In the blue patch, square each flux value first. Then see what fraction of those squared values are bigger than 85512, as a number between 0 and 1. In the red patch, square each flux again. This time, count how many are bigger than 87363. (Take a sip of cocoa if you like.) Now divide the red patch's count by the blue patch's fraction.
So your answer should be 2.8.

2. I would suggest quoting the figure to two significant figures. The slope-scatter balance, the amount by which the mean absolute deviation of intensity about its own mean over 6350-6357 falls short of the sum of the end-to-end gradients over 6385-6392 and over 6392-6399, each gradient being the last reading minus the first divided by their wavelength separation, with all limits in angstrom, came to -6.4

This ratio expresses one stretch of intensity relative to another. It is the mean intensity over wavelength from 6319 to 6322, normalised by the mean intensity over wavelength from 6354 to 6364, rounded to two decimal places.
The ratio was 0.99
